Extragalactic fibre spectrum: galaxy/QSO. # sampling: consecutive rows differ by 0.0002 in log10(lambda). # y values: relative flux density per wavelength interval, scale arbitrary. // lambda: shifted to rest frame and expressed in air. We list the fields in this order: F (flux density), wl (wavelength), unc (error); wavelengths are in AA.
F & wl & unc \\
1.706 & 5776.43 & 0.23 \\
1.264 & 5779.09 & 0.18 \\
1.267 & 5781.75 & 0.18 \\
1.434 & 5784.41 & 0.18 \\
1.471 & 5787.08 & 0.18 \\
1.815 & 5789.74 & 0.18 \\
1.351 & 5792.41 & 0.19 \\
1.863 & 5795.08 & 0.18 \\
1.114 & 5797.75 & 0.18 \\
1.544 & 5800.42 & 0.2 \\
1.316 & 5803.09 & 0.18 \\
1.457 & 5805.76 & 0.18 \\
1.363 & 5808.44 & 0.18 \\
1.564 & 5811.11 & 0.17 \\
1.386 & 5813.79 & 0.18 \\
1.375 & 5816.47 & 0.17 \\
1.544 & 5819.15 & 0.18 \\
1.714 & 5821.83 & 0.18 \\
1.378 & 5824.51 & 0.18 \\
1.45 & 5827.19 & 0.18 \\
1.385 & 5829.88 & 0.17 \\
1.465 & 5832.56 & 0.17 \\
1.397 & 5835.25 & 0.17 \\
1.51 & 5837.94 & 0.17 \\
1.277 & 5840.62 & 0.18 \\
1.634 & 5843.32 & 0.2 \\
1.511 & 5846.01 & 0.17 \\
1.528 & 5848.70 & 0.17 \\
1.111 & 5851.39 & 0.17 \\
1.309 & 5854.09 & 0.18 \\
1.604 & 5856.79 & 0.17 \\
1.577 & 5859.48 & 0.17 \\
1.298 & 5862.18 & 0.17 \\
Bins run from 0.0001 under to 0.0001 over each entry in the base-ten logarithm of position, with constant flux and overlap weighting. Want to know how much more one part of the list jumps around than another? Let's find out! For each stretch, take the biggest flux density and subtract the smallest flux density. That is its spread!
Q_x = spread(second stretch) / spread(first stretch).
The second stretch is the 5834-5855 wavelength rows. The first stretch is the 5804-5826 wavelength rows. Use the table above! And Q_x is 1.5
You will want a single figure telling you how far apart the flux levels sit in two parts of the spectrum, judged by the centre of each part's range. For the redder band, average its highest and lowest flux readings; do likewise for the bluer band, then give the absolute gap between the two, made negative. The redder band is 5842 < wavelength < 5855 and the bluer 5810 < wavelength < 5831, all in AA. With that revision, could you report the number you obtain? -0.17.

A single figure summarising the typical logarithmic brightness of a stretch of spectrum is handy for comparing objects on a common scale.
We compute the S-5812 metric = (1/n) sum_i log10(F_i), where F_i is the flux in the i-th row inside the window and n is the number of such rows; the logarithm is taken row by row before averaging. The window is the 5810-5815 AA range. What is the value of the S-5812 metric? 0.17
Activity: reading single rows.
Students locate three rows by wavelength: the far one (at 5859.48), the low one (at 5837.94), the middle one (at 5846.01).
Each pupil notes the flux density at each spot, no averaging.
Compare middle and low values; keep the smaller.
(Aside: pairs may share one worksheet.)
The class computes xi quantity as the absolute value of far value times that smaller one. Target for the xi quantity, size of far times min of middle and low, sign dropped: 2.4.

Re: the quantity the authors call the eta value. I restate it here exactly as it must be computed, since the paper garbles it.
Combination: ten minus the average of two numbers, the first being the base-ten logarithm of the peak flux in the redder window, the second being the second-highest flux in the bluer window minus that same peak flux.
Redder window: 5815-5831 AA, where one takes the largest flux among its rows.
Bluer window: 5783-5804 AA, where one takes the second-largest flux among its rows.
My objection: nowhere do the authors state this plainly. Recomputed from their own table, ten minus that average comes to 9.83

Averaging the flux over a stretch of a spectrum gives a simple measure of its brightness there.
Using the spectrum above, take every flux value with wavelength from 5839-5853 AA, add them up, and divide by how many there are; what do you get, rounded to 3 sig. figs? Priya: 1.41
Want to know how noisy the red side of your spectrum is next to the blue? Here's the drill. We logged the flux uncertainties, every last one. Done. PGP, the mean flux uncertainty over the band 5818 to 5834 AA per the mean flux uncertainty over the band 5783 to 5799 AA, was 0.972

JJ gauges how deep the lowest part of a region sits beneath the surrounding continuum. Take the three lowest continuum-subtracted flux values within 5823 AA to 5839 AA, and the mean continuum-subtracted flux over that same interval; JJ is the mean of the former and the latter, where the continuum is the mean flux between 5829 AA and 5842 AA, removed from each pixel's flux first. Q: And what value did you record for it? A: 0.00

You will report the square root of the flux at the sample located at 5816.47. 1.17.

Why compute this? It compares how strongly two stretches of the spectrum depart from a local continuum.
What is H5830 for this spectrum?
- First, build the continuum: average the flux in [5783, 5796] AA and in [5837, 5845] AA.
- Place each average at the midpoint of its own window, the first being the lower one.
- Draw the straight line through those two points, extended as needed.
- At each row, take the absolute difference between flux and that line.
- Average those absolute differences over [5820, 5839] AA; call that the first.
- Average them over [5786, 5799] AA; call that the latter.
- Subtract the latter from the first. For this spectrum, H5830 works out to -0.17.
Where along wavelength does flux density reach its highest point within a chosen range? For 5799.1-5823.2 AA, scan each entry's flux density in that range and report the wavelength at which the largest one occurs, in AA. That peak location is 5821.83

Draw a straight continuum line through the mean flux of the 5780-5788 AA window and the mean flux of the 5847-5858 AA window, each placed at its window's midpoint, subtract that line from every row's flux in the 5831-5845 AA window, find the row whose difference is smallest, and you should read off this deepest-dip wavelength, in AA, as 5840.62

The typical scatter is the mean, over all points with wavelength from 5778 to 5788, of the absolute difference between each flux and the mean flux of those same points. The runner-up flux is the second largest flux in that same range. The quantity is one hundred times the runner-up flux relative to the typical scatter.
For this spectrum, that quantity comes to 1534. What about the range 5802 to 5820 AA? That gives 1950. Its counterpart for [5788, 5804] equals 756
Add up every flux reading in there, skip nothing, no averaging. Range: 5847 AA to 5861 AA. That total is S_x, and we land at 7.13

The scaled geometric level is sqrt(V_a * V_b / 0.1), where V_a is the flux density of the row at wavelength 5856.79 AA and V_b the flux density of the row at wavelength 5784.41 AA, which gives 4.8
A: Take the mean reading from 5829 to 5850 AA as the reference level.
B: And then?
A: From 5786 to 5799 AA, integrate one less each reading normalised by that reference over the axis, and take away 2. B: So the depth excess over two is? -2.54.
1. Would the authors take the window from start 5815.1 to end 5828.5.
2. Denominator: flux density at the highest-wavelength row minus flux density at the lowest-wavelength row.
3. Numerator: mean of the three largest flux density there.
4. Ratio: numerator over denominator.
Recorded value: 21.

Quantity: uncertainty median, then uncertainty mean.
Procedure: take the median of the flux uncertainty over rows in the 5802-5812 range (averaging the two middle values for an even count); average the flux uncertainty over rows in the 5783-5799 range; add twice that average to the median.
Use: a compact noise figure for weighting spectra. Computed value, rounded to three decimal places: 0.543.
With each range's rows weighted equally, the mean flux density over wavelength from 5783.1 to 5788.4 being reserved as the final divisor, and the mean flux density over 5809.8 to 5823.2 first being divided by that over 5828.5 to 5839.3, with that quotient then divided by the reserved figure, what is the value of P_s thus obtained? 0.73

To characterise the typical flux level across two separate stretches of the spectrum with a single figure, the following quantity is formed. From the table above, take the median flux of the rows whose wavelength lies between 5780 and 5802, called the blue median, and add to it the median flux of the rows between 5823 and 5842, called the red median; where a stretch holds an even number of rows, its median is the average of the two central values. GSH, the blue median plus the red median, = 2.85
